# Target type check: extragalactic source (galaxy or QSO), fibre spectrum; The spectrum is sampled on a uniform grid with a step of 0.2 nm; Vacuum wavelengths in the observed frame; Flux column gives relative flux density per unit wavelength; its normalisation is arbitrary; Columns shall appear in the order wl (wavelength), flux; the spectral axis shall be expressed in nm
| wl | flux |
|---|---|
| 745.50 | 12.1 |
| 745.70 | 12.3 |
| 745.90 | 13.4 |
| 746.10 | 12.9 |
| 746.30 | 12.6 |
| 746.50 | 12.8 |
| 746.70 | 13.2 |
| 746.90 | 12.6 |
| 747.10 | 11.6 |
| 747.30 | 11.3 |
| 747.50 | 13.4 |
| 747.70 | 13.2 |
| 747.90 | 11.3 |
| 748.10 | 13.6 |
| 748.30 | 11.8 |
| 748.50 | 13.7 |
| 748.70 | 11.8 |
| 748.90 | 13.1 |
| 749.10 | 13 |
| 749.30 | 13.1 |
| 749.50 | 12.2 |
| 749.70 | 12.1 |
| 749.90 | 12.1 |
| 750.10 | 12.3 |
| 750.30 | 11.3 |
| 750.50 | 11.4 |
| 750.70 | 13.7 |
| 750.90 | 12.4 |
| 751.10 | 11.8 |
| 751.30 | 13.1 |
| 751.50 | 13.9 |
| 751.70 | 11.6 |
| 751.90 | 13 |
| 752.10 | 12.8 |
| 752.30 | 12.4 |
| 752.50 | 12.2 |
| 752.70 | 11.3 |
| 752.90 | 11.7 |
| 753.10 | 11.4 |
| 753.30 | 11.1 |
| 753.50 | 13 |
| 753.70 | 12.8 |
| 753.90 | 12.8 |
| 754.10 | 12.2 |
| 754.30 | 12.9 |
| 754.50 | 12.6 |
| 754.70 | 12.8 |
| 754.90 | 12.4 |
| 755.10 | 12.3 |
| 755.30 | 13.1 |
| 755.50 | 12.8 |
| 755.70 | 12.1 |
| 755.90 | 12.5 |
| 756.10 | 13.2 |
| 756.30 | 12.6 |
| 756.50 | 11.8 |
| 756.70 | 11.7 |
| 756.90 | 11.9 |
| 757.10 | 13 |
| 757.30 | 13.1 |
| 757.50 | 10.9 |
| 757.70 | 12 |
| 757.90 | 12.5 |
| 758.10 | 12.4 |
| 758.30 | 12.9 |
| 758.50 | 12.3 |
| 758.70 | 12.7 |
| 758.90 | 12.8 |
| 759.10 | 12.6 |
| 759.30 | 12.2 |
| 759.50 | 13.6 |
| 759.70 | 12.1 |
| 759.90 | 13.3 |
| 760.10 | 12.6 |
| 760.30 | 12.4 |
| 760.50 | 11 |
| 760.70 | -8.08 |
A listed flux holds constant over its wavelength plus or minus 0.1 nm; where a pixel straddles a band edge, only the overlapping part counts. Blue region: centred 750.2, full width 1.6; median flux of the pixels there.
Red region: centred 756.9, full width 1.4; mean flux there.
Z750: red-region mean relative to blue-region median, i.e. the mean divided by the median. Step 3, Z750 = 1.00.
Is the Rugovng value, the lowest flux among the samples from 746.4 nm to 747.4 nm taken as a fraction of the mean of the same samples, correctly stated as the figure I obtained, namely 0.919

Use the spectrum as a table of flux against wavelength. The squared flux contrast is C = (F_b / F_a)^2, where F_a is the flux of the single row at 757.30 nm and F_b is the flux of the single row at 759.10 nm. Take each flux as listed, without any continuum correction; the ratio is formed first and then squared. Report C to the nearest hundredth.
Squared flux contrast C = 0.93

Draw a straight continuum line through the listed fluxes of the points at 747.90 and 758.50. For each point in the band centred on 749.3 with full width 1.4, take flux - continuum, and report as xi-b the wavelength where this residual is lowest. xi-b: 748.70 nm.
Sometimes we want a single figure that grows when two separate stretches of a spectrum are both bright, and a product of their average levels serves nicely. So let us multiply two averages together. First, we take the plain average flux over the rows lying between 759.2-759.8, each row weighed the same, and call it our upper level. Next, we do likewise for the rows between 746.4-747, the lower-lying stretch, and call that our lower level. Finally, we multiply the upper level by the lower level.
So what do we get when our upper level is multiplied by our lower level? 163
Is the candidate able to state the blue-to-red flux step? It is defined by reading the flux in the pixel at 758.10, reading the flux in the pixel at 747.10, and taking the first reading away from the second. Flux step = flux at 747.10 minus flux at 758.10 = -0.8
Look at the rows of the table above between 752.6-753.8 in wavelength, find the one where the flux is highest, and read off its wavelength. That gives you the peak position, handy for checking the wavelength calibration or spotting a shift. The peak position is 753.50 nm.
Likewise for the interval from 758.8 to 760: 759.50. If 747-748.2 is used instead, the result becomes 748.10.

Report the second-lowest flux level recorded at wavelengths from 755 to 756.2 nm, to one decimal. 12.3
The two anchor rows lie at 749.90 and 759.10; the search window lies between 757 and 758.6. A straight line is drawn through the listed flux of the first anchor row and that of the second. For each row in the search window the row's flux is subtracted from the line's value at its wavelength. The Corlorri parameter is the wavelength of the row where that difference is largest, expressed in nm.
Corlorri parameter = 757.50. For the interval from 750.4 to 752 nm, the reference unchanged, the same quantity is 750.50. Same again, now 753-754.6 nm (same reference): 753.30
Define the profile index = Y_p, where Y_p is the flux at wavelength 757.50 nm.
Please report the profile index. 10.9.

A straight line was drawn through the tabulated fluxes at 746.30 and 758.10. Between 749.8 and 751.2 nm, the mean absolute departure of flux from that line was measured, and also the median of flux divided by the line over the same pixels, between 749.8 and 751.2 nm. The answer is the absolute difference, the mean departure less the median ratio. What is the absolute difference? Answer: 0.24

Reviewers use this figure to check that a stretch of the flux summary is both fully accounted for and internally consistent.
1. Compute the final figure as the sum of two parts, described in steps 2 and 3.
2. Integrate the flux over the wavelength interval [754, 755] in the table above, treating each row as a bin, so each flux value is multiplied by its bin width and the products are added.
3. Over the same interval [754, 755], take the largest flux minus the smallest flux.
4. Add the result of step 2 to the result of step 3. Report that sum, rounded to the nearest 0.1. 13.3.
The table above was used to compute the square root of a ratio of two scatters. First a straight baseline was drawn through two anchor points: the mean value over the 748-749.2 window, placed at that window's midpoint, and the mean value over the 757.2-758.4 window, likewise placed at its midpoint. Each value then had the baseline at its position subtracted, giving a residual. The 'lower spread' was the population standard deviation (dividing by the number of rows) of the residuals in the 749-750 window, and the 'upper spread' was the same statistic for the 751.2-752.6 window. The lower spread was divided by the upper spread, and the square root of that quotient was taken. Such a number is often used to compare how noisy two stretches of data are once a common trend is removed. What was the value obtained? 0.81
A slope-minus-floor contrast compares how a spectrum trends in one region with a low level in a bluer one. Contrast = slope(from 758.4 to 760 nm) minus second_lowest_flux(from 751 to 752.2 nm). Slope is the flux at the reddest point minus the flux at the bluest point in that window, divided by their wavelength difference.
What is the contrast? -11.1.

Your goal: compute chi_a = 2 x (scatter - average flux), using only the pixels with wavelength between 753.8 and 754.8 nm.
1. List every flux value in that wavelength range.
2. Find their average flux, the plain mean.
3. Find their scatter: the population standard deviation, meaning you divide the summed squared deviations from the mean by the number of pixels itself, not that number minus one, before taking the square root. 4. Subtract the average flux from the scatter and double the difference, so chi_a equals -24.8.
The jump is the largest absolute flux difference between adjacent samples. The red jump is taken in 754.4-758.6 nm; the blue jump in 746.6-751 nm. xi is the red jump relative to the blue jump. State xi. 0.96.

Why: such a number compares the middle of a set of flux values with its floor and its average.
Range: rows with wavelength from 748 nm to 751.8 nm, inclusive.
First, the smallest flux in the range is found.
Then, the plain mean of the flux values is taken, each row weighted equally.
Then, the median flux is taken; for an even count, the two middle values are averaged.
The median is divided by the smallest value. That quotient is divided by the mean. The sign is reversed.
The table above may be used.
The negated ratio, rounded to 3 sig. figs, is -0.0869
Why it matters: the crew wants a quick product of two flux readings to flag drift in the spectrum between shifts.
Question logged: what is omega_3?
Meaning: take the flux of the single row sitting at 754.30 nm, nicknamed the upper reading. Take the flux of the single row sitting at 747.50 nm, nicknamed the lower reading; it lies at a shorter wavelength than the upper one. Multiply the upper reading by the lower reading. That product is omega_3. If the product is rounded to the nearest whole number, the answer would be 173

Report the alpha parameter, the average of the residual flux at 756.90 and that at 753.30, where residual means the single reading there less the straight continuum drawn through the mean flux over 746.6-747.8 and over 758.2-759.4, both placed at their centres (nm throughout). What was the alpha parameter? -1.1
